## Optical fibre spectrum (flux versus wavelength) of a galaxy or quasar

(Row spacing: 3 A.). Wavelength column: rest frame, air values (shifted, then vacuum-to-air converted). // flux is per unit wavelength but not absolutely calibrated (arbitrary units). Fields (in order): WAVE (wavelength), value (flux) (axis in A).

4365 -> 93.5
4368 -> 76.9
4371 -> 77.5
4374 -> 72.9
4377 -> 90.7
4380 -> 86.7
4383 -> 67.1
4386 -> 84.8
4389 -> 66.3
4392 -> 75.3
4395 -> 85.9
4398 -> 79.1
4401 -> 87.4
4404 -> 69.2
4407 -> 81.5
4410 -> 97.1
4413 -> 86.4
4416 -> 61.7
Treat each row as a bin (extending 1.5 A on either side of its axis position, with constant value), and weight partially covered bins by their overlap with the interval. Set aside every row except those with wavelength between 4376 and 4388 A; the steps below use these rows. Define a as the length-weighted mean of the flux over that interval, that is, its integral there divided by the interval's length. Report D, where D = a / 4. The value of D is 20.33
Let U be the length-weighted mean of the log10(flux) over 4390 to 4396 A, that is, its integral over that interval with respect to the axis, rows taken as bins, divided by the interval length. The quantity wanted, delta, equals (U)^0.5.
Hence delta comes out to 1.38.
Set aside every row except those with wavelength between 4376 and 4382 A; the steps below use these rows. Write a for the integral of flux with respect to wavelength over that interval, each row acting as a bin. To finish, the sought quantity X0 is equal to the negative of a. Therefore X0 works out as -520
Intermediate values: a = 520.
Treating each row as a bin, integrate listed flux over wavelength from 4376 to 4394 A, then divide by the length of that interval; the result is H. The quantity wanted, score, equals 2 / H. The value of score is 0.0255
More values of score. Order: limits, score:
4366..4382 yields 0.0247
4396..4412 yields 0.0241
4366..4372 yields 0.0255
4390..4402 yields 0.0247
